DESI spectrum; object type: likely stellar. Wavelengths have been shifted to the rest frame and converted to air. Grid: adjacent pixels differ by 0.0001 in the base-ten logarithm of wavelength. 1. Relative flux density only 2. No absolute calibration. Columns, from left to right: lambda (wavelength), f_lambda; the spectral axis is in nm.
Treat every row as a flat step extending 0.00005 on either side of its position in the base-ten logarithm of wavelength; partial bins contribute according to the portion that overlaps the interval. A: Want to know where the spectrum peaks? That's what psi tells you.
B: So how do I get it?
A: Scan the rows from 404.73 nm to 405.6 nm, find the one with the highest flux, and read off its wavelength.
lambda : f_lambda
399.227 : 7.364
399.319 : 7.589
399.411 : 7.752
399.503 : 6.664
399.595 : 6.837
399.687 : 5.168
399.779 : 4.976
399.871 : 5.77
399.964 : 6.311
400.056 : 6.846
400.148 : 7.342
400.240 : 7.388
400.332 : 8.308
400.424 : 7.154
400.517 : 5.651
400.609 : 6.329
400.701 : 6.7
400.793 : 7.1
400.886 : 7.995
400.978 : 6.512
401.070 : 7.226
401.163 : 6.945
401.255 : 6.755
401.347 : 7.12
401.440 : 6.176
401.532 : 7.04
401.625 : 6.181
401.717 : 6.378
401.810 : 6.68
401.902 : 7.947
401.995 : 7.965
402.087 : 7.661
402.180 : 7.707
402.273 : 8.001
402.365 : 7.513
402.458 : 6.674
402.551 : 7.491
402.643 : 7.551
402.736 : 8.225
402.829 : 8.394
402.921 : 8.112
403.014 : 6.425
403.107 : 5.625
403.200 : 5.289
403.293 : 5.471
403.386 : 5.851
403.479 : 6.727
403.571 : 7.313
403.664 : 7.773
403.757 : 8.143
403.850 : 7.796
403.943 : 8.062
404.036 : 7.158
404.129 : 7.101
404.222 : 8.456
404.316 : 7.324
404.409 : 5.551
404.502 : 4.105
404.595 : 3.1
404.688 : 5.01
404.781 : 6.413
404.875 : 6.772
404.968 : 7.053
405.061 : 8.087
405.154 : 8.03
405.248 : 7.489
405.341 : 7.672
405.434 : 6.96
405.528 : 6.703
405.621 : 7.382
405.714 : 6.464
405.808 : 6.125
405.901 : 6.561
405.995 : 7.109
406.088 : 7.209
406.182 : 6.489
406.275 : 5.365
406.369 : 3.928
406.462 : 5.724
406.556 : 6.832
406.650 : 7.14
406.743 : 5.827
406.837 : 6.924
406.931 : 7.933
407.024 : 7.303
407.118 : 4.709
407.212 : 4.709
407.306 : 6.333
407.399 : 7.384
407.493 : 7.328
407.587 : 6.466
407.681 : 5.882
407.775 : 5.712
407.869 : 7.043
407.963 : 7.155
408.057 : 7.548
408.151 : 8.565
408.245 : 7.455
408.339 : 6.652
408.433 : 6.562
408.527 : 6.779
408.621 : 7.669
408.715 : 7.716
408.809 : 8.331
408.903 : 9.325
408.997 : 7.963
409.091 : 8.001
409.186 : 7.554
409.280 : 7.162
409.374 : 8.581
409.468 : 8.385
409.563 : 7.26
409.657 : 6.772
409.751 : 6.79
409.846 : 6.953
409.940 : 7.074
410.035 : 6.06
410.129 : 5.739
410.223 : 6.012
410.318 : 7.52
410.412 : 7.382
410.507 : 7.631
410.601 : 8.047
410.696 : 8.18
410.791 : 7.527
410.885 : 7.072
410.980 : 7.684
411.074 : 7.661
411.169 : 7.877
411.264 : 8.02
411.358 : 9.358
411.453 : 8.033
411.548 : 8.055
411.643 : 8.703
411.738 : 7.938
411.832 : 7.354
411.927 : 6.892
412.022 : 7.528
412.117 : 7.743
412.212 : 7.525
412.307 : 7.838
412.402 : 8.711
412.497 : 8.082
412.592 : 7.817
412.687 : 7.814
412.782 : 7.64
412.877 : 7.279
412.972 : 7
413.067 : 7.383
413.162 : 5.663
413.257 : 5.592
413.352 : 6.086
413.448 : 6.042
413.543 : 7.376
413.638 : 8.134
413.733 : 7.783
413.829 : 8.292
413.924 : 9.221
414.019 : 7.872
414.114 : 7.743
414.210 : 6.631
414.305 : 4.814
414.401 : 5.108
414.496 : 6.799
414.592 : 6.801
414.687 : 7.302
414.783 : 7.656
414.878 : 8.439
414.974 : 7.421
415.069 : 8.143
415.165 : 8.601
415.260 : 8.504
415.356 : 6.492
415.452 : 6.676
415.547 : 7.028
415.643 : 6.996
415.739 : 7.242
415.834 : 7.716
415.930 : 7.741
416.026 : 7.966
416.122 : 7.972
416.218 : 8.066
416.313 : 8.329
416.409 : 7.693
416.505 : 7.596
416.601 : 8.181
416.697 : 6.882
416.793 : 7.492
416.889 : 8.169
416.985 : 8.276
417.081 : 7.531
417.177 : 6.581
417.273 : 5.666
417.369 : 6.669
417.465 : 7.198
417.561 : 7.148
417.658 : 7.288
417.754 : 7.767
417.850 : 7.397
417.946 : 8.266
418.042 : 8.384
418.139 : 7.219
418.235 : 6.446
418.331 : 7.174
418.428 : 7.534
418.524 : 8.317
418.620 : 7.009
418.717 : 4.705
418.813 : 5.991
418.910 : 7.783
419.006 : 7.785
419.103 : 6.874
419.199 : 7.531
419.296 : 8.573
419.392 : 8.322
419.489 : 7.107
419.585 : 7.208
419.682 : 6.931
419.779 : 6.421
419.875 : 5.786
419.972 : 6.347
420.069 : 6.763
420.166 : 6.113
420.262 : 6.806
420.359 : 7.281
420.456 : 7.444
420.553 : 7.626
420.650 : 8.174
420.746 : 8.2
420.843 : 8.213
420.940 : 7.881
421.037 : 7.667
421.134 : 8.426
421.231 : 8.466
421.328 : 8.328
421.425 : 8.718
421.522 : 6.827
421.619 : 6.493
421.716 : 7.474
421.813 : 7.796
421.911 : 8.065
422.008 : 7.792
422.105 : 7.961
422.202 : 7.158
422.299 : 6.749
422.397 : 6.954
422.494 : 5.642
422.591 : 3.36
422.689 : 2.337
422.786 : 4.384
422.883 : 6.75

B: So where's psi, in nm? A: 405.061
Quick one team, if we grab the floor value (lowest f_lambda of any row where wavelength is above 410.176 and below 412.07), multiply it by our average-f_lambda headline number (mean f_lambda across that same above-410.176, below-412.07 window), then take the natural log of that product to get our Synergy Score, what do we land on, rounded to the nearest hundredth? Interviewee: 3.84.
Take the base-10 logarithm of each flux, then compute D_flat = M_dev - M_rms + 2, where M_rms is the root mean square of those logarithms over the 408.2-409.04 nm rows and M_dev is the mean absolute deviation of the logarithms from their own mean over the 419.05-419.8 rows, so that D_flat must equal 1.15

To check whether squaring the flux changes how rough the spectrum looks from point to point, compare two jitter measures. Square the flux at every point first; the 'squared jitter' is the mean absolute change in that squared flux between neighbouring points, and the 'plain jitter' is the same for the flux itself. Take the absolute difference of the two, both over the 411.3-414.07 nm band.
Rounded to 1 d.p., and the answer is 8.1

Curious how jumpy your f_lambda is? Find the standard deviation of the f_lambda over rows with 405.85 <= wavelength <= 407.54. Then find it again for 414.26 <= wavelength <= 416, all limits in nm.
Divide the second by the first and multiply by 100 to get 93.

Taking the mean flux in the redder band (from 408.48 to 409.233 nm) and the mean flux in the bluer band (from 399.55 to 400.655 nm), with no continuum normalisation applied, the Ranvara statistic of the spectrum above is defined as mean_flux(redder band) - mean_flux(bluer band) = 1.4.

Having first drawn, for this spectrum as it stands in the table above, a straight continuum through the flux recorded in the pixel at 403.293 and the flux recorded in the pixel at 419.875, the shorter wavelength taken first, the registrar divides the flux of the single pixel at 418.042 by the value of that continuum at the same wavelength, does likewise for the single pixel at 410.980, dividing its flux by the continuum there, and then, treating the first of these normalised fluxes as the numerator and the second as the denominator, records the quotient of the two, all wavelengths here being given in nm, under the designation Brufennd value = 1.07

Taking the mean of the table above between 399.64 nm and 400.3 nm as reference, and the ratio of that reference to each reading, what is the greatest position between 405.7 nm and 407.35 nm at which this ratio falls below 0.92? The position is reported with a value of 407.024 nm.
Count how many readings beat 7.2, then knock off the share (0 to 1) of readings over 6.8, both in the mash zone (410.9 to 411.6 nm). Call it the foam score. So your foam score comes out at 6.0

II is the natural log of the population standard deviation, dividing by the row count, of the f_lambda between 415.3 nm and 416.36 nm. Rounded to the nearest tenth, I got -0.5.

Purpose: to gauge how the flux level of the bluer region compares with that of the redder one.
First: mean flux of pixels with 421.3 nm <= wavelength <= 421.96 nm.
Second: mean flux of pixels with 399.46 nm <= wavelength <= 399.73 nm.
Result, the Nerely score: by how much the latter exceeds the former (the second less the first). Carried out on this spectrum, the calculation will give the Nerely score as -1.4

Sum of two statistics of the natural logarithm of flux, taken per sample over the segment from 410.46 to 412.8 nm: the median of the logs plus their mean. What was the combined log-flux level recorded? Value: 4.12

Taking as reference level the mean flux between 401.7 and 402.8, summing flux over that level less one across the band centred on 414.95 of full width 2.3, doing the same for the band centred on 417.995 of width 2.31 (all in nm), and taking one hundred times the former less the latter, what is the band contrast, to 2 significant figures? 54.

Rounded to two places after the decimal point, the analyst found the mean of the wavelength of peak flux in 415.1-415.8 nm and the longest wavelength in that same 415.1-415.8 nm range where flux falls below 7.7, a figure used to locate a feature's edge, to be 415.45 nm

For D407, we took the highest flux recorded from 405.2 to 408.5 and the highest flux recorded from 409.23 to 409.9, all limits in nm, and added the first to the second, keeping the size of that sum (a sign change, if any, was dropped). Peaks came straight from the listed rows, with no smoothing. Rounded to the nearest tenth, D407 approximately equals 17.1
